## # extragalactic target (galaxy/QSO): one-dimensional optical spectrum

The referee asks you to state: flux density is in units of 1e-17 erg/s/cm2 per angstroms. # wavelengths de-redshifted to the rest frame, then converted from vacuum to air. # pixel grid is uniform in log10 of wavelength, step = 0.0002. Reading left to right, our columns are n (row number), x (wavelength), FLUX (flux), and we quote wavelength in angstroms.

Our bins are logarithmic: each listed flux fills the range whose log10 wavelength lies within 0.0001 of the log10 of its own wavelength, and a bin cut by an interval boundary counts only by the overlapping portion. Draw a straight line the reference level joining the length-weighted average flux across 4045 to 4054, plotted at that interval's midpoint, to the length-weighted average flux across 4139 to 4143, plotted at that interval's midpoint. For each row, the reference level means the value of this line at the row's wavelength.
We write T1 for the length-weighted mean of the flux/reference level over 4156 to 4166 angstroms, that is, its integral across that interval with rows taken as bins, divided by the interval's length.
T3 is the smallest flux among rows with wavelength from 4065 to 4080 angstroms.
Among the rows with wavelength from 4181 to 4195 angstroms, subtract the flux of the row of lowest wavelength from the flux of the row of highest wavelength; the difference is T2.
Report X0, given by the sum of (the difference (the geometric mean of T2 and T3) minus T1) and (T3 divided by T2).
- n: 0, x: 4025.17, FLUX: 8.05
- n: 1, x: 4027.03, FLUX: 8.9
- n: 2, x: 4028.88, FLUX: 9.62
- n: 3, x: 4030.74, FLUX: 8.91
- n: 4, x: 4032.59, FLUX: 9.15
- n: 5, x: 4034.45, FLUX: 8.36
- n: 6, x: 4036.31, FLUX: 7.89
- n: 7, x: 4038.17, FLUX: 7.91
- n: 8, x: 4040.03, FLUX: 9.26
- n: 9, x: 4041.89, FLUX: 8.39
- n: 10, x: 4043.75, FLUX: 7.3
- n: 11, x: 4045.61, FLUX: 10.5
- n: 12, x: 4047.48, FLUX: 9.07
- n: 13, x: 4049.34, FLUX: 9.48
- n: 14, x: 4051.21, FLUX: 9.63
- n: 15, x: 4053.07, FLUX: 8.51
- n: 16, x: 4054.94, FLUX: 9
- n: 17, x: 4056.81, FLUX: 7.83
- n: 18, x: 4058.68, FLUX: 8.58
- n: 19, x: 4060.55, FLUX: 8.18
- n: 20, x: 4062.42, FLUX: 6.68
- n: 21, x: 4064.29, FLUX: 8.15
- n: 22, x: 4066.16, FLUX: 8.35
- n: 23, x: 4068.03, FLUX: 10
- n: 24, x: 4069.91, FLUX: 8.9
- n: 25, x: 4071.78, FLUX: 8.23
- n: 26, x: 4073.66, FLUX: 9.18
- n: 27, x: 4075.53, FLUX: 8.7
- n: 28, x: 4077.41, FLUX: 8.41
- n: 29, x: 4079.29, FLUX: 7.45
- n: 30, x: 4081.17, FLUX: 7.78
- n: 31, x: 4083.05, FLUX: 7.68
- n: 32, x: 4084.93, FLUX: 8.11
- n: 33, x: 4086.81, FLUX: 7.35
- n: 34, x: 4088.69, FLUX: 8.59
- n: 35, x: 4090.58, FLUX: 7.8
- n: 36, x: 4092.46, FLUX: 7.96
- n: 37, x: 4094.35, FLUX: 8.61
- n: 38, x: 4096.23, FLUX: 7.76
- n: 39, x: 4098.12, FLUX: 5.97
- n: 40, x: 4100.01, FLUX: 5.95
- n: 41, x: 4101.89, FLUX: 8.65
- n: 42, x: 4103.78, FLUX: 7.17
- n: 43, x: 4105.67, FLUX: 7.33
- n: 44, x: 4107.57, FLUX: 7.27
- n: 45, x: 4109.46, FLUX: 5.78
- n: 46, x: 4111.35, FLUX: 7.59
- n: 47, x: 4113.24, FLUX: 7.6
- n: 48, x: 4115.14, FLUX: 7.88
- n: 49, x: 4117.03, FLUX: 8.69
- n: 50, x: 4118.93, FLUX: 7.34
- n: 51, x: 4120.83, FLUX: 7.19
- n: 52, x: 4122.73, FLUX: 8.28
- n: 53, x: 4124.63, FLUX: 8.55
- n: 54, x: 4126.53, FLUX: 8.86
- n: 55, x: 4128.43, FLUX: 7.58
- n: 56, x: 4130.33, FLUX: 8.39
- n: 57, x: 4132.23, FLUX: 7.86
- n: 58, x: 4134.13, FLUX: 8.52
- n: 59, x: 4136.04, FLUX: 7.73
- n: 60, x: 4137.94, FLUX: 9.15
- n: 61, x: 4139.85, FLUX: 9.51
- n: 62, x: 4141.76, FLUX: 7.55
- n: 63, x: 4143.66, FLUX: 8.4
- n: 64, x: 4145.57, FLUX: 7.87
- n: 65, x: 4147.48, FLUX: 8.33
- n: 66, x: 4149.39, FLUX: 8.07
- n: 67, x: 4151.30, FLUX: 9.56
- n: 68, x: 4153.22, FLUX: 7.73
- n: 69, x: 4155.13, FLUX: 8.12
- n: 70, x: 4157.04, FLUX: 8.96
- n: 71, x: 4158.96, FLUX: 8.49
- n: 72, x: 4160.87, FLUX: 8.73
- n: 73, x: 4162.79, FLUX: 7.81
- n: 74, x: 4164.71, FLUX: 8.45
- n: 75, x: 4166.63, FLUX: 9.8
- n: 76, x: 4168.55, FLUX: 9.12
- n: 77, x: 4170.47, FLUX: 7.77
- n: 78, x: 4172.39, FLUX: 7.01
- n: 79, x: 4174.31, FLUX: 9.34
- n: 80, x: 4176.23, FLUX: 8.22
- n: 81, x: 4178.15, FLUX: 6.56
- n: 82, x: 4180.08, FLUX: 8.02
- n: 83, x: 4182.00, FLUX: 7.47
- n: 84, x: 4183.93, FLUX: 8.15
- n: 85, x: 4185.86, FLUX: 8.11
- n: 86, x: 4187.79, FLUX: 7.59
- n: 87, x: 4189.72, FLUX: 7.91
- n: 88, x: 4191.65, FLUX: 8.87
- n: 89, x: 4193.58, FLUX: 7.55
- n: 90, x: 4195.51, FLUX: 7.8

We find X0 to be 93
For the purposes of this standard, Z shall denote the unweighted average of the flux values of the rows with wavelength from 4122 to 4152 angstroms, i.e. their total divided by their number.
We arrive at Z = 8.4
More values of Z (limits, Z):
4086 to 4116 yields 7.5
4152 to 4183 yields 8.2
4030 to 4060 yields 8.7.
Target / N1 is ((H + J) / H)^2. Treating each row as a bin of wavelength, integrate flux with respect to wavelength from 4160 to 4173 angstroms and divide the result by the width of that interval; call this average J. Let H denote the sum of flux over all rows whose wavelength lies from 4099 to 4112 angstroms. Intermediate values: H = 50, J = 8.4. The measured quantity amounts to 1.37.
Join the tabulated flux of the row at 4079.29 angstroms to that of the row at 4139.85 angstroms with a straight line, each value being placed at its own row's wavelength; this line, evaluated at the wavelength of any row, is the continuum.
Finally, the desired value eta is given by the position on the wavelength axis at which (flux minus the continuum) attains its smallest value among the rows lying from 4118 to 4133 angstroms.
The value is 4120.83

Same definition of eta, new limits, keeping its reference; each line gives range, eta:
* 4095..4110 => 4109.46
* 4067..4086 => 4079.29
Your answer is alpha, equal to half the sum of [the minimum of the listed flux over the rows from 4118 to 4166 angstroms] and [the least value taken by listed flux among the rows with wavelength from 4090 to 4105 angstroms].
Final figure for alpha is 6.57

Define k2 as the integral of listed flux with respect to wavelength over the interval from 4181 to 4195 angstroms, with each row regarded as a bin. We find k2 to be 111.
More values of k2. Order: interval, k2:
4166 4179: 107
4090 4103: 98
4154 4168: 121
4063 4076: 114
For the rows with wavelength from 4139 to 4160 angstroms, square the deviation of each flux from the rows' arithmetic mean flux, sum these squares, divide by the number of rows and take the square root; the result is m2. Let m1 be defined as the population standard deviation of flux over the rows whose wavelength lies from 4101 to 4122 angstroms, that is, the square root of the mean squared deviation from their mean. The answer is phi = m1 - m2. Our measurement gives 0.11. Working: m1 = 0.75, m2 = 0.64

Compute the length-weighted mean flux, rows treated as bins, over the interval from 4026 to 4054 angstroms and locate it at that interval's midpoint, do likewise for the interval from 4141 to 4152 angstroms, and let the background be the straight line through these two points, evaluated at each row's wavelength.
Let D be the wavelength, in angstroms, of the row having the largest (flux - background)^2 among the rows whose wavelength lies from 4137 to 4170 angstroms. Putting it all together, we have 4166.63 angstroms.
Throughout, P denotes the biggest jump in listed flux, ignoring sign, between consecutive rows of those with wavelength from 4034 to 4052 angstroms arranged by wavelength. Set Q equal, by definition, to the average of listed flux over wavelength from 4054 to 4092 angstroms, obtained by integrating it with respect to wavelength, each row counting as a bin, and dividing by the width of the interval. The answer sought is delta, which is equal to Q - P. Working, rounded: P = 3.20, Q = 8.24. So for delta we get 5.0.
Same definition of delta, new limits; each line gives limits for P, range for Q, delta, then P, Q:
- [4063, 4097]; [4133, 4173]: 6.8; 1.65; 8.42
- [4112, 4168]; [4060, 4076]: 6.5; 1.96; 8.49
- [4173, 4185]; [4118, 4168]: 6.7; 1.66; 8.35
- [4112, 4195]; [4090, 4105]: 5.1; 2.33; 7.48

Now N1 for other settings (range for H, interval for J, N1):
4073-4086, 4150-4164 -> 1.32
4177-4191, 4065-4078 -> 1.35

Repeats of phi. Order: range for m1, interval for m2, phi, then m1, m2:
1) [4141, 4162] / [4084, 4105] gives -0.36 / 0.56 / 0.91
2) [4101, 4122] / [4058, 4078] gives -0.02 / 0.75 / 0.77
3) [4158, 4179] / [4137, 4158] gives 0.25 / 0.93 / 0.68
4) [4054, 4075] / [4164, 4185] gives -0.13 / 0.81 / 0.94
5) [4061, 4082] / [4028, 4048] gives -0.02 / 0.84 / 0.86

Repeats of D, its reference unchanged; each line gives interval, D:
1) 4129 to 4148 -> 4139.85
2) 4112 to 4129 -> 4120.83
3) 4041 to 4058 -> 4045.61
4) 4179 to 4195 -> 4191.65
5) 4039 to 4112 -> 4109.46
